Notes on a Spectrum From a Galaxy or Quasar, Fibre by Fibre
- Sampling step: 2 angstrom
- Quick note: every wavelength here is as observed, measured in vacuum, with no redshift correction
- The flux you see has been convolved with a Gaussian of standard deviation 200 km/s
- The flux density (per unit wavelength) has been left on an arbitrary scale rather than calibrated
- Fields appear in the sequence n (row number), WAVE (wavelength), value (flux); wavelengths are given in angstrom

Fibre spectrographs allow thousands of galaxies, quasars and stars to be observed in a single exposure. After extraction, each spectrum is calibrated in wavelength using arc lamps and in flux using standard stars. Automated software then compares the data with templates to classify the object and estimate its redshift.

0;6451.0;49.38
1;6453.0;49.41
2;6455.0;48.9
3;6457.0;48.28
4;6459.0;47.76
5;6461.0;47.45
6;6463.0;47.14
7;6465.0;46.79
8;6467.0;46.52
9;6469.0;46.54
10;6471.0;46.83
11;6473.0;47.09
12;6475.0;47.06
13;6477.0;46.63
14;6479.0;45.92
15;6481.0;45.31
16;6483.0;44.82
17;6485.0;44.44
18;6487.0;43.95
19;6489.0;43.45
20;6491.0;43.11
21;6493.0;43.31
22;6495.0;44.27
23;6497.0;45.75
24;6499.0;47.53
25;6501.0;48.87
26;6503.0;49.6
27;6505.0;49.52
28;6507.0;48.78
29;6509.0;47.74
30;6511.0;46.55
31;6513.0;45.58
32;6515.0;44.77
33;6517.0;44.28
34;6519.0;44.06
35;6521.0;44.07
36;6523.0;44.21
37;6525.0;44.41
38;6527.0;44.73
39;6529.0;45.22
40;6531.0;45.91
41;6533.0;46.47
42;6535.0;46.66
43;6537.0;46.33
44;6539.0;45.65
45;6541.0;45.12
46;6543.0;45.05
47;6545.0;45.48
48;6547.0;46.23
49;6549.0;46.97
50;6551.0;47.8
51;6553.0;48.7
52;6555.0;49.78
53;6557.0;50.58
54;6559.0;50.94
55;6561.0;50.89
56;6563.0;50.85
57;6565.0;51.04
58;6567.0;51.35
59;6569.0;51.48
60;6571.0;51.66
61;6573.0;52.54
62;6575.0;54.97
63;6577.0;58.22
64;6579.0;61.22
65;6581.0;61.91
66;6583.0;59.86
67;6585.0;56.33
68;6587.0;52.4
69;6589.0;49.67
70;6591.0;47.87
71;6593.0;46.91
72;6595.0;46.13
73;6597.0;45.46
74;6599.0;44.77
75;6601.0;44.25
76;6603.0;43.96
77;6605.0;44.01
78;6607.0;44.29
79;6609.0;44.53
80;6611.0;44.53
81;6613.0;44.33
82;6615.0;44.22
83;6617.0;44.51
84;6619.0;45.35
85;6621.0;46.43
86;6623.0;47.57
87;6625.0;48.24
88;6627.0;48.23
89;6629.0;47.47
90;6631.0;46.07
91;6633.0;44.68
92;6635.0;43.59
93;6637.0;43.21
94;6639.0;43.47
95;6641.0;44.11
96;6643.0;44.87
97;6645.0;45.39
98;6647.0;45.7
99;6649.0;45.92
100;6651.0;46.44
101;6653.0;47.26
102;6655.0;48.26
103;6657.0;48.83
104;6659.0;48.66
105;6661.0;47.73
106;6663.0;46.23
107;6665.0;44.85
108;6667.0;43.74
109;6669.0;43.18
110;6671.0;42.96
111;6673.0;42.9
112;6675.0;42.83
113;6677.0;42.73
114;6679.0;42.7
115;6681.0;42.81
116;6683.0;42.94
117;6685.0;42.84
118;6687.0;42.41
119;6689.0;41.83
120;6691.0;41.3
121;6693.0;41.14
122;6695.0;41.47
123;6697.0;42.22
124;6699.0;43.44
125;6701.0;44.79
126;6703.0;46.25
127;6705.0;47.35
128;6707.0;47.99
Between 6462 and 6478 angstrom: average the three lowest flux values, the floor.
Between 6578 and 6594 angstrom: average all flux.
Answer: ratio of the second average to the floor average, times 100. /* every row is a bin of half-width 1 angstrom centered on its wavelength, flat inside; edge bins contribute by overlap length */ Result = 117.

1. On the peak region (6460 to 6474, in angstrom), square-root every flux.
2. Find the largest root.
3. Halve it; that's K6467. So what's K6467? 3.44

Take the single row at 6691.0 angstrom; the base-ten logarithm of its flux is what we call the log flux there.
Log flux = 1.62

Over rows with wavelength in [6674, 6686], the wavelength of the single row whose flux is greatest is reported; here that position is 6683.0 angstrom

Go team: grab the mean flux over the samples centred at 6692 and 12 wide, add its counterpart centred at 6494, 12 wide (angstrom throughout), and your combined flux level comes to 86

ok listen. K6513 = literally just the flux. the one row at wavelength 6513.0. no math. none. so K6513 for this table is 45.58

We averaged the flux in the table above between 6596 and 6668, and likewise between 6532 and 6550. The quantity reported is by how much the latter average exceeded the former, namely 0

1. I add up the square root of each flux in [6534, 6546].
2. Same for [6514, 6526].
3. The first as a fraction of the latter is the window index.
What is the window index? 1.016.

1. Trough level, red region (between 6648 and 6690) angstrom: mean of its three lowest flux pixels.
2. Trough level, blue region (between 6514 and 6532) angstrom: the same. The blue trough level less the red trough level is 1.8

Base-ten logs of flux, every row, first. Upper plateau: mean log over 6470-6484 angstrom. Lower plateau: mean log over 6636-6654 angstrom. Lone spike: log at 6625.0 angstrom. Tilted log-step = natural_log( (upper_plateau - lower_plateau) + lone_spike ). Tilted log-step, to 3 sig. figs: 0.527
